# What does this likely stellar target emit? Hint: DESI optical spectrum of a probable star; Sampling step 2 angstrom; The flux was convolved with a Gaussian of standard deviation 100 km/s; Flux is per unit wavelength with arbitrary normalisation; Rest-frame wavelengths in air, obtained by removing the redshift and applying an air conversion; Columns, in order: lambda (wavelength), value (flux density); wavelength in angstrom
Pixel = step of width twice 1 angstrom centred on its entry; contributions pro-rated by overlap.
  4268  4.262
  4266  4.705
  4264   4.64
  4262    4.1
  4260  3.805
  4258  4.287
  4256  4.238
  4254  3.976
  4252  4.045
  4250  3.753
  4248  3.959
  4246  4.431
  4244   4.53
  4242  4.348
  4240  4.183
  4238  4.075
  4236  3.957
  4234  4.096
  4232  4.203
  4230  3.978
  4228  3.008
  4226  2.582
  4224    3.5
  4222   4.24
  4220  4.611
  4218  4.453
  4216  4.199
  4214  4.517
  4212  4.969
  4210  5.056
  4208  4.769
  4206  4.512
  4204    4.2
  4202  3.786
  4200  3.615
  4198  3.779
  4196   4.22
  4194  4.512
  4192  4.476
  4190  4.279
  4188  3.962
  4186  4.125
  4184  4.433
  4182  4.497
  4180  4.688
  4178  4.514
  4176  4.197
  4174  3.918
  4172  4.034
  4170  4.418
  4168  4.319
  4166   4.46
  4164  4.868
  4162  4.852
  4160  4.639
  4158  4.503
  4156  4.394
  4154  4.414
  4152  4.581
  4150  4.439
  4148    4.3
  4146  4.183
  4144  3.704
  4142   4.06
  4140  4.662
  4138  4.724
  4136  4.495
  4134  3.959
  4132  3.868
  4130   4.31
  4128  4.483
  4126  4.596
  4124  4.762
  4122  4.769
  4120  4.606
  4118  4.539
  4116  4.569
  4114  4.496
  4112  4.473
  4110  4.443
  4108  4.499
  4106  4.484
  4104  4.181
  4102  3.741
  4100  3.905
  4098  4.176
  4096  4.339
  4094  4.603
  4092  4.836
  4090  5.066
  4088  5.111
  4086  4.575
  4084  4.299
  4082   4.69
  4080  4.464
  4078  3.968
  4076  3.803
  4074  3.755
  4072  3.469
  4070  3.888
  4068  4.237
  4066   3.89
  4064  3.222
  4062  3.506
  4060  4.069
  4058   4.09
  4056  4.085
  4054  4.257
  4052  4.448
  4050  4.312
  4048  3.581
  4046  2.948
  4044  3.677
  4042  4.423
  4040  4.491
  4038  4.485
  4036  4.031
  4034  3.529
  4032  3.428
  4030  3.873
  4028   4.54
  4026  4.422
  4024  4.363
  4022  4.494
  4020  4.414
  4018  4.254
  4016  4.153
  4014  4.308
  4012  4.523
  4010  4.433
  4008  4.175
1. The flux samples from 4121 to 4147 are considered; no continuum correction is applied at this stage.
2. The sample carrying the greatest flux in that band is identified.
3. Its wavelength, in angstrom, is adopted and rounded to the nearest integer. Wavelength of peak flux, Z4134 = 4122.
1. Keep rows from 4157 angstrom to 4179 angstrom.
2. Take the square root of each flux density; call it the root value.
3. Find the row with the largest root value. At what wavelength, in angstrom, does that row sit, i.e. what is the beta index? 4164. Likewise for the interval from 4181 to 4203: 4194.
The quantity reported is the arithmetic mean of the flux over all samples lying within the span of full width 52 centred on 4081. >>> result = 4.17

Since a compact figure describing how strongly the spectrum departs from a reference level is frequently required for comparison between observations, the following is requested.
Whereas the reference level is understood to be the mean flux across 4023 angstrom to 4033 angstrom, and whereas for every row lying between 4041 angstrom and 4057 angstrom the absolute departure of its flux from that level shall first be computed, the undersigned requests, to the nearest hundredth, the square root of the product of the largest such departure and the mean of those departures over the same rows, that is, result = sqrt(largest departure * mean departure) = 0.68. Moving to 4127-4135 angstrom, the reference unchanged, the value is 0.29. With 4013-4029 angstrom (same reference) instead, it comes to 0.32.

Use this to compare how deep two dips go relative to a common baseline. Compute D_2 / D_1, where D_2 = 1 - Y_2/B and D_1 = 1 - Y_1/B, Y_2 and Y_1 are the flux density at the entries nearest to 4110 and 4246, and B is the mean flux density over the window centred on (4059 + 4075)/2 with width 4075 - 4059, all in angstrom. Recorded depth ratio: 1.0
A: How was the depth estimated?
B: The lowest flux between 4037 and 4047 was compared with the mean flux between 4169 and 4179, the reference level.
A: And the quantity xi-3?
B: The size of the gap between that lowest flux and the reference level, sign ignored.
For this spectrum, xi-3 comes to 1.3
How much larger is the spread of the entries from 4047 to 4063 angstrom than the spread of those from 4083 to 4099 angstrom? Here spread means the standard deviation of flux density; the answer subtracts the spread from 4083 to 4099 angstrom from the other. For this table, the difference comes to -0.02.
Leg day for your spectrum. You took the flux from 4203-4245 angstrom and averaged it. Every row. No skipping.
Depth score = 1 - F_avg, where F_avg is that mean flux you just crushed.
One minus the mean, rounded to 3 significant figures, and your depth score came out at -3.19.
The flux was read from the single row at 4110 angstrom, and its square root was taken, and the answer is 2.108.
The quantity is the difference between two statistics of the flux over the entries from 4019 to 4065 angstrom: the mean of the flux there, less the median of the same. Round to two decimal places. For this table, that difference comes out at -0.06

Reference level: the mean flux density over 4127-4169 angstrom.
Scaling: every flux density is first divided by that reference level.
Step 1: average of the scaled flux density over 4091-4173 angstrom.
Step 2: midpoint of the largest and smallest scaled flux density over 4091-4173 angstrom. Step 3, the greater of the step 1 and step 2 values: 1.00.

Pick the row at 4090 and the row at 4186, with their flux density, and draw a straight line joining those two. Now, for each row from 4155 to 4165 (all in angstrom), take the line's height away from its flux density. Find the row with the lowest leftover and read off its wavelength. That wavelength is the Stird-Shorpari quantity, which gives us 4156 angstrom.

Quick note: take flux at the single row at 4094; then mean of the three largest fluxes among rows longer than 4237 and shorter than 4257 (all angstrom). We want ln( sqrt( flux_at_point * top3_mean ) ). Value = 1.51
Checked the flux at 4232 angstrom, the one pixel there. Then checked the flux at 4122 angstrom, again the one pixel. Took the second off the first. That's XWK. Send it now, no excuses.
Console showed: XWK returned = -0.57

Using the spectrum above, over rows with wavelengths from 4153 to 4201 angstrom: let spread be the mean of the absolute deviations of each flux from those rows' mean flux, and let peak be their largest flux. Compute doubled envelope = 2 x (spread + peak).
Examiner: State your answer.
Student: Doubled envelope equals 10.2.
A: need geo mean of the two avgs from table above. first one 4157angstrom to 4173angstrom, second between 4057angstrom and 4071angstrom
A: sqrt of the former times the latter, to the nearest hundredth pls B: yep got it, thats 4.16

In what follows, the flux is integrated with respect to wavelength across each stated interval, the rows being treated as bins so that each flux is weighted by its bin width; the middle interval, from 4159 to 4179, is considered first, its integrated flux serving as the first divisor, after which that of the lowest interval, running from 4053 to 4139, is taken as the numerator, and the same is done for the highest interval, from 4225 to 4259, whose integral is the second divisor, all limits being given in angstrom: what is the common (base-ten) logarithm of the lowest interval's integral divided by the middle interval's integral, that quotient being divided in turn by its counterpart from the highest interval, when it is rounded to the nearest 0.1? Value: -1.5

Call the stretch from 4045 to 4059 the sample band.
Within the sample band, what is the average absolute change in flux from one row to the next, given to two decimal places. 0.31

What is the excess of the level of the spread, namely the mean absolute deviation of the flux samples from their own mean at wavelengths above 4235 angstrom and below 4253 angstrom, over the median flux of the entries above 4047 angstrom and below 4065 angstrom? -3.88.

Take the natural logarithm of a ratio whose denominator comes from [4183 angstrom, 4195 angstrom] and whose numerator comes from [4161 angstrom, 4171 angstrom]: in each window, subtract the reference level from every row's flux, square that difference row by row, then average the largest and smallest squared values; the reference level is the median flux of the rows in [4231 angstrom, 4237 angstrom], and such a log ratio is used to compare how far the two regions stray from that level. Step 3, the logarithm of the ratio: 1.3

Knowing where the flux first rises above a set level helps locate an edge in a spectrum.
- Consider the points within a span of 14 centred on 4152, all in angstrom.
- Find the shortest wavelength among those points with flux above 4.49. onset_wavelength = 4152 angstrom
